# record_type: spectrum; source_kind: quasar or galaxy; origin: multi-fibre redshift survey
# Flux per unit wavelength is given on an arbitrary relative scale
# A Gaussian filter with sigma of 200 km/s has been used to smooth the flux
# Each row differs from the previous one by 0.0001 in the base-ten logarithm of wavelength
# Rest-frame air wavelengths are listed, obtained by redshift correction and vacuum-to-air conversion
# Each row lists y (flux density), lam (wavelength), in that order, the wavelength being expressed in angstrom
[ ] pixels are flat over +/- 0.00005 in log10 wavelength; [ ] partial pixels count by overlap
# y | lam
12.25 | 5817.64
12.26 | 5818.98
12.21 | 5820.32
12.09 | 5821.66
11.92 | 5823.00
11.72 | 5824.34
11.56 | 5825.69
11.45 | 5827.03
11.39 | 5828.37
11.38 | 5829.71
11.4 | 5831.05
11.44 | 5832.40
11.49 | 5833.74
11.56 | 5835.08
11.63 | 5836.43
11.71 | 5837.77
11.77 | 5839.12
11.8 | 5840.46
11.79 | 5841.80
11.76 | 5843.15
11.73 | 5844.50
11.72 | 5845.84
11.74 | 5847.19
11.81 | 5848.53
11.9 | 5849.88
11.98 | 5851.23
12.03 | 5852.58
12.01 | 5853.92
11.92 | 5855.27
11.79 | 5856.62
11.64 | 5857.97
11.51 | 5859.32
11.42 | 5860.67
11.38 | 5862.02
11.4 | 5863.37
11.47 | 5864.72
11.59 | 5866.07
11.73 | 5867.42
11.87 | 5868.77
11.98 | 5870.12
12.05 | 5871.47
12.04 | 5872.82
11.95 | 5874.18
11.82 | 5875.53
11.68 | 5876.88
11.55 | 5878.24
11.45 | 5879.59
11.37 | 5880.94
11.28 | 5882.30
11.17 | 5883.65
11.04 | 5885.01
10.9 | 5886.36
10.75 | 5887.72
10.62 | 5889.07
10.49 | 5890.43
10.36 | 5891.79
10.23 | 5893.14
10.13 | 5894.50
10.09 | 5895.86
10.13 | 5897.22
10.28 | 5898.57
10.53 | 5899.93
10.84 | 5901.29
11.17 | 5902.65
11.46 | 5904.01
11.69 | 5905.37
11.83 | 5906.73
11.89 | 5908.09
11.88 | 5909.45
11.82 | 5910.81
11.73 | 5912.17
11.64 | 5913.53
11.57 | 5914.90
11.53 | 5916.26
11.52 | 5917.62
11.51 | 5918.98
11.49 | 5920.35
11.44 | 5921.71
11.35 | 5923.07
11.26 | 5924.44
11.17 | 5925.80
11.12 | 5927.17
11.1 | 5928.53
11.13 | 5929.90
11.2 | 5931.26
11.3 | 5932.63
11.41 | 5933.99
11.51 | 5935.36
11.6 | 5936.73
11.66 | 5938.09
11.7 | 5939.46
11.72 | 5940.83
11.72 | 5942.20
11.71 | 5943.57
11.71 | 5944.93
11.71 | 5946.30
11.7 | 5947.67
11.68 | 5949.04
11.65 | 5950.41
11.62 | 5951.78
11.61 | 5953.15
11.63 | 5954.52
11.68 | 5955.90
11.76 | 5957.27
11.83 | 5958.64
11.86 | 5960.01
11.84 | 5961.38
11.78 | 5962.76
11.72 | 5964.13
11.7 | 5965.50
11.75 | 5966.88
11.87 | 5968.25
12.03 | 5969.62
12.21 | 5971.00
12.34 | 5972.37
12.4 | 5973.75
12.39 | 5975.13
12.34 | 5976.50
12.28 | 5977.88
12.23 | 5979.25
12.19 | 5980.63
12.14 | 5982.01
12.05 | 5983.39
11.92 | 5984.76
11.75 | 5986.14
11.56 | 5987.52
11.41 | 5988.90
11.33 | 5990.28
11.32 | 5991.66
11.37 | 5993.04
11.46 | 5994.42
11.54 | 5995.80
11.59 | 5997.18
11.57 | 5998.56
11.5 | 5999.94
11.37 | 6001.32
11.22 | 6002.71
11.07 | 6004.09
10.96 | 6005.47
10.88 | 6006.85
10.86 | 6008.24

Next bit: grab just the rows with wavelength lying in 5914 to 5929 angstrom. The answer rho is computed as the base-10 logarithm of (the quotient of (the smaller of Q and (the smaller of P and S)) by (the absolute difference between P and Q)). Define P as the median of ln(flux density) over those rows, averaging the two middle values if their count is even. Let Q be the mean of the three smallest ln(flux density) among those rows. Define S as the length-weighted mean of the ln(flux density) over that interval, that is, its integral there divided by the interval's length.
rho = 1.9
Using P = 2.44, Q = 2.41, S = 2.43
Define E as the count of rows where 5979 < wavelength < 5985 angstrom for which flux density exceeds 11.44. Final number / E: 5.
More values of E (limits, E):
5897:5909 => 4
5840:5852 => 9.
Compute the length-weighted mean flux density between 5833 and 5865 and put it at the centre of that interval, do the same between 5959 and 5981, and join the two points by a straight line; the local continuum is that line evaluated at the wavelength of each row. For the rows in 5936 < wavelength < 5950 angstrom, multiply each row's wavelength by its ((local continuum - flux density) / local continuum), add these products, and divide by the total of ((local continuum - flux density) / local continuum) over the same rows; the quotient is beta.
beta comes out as 5942.8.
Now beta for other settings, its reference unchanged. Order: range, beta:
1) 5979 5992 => 5990.0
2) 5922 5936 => 5928.9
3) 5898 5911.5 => 5900.8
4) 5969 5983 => 5975.5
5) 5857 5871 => 5860.9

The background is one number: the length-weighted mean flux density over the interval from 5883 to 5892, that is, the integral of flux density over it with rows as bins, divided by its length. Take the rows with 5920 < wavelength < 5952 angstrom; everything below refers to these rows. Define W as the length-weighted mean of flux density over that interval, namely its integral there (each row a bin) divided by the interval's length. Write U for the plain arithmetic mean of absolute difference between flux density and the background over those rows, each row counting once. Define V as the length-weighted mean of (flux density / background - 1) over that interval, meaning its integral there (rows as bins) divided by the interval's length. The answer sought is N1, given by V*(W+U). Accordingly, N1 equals 0.80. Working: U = 0.71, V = 0.07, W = 11.5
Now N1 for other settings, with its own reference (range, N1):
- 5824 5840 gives 0.88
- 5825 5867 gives 1.02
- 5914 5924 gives 0.80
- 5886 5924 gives 0.36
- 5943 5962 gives 1.10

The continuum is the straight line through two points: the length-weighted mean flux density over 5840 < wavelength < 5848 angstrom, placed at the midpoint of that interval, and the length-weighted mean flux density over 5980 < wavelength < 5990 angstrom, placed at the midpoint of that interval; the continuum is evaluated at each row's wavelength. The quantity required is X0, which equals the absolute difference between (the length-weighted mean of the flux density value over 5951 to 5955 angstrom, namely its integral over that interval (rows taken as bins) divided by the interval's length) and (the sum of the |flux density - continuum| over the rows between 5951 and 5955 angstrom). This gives 11.0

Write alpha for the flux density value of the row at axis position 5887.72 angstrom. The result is 10.75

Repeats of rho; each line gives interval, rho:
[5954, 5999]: 1.8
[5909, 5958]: 1.7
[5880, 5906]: 1.6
